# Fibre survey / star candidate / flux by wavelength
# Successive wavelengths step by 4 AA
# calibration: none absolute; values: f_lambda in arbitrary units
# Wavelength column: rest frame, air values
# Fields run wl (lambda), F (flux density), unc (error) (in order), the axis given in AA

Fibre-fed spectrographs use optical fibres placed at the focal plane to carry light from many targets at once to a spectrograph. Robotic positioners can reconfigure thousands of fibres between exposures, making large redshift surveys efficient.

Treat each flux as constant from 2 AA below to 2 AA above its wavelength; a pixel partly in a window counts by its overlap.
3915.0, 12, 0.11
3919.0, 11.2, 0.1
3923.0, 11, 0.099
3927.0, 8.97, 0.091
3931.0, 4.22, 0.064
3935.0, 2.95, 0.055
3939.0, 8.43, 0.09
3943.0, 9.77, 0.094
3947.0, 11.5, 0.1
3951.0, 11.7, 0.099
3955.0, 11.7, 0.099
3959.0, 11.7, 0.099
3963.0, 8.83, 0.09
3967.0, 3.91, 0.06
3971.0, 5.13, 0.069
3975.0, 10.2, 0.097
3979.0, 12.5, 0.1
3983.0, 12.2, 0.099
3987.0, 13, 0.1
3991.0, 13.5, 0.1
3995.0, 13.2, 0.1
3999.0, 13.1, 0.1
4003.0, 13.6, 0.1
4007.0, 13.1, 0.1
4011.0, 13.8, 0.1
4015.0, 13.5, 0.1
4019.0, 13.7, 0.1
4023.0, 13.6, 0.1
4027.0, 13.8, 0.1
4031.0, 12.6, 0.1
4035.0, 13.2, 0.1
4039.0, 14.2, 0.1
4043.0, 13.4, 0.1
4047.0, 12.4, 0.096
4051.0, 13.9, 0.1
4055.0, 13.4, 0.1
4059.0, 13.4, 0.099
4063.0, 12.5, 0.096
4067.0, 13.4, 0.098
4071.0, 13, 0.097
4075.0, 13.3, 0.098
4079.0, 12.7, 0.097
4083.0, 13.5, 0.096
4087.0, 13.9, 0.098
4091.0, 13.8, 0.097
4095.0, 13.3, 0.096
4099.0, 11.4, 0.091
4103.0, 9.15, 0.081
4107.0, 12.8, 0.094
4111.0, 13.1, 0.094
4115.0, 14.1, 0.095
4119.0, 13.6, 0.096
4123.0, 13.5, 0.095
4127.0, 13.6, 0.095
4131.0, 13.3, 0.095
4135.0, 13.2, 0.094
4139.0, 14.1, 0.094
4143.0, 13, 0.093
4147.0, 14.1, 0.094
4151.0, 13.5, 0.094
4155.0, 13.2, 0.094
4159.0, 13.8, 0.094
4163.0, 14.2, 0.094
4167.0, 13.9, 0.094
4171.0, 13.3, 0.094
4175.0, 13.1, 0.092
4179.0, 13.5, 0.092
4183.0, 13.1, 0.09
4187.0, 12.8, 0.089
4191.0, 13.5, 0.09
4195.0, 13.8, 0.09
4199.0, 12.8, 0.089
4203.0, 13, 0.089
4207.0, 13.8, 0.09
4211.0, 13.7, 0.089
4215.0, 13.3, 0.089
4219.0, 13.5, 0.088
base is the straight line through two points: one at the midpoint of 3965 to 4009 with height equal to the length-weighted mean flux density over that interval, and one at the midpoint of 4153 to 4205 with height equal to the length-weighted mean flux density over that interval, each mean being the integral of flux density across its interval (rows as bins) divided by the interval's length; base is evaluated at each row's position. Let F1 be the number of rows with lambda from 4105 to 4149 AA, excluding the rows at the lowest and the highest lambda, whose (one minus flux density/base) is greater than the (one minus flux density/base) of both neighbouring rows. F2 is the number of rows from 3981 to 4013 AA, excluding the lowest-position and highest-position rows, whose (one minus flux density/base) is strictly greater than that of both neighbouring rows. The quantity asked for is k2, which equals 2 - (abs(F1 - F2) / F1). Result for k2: 1.7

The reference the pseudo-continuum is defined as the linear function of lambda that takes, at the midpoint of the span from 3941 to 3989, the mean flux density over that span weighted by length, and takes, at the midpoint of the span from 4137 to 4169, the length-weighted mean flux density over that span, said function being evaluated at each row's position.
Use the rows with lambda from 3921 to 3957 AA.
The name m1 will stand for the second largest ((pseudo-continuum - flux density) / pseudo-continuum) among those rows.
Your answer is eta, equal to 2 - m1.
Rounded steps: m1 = 0.6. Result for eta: 1.4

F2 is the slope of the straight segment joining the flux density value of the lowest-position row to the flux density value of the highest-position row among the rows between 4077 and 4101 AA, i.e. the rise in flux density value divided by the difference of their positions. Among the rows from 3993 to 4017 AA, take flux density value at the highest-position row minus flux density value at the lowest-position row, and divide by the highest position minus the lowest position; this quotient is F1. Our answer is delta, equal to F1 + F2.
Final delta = -0.05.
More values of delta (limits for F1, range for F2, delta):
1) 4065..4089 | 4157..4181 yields 0.01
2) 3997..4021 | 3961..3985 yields 0.20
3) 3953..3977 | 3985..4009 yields -0.07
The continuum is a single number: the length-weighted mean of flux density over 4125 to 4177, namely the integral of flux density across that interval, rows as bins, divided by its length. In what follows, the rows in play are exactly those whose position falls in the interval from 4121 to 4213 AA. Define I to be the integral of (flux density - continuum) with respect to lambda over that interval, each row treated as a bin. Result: -8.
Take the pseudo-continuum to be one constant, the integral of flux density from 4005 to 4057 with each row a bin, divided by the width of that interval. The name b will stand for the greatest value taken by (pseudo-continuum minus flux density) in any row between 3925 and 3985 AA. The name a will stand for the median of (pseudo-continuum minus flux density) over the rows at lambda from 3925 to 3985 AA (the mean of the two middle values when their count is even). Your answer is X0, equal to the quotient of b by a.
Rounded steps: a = 3.66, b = 10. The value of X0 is 3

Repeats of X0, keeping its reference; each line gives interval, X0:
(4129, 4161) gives 14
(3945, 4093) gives 41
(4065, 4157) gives 33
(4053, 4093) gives 30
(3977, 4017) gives 4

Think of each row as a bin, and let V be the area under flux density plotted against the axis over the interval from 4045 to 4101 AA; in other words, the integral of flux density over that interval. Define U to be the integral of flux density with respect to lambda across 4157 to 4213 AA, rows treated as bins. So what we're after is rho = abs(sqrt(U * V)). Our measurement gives 744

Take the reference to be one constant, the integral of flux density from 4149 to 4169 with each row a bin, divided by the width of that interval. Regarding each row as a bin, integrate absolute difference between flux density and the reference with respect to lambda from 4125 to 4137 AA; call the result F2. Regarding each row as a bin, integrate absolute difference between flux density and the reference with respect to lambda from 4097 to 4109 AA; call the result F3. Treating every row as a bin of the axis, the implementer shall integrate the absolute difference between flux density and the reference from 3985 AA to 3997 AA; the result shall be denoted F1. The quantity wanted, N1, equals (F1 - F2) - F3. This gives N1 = -30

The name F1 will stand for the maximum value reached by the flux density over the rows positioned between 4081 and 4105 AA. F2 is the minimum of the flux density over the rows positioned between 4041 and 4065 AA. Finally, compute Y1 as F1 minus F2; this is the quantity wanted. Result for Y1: 1.5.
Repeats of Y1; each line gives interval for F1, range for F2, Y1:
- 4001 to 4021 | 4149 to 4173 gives 0.6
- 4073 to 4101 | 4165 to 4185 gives 0.8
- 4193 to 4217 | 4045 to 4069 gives 1.4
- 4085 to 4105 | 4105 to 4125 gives 1.1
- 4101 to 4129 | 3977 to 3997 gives 1.9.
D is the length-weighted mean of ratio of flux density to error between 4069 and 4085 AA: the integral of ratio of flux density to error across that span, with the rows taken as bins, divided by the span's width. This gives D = 135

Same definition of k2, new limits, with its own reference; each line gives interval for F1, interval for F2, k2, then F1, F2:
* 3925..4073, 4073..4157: 1.5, 10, 5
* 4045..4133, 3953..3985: 1.2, 5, 1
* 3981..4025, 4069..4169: 1.0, 3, 6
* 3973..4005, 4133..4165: 2.0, 2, 2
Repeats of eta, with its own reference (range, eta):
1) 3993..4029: 2.2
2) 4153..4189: 1.9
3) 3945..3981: 1.5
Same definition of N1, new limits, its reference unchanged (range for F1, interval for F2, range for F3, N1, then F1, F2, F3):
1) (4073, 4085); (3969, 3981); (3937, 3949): -93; 6.6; 53.3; 46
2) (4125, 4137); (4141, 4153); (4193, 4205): -8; 4.2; 5.3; 7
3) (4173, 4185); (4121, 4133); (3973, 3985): -22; 5.8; 3.0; 25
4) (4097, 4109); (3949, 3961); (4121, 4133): 4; 31.2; 24.2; 3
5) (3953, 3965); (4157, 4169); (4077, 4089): 27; 35.7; 3.0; 6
